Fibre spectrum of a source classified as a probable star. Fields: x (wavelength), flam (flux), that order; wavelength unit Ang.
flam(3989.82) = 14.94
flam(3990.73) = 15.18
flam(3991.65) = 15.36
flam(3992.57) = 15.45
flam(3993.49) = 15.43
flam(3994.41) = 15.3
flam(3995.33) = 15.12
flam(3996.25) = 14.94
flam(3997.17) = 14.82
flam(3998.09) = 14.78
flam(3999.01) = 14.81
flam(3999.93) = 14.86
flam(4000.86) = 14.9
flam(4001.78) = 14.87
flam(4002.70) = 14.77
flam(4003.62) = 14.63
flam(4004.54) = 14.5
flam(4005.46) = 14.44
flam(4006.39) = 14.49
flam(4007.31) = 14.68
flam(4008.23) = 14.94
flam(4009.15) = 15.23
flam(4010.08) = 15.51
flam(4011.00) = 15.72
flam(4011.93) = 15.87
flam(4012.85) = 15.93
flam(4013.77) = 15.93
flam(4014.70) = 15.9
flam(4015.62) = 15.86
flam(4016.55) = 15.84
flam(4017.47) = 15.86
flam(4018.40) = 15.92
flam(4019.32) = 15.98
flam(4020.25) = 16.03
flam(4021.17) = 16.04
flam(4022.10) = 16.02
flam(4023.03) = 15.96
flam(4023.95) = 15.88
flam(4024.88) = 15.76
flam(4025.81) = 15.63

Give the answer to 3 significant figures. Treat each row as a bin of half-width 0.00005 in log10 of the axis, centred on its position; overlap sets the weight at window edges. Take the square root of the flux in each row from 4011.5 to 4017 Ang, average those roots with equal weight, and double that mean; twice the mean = 7.97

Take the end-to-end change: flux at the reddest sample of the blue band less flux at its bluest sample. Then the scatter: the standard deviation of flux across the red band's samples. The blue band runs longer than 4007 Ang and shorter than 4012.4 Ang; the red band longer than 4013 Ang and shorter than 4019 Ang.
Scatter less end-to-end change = -1.2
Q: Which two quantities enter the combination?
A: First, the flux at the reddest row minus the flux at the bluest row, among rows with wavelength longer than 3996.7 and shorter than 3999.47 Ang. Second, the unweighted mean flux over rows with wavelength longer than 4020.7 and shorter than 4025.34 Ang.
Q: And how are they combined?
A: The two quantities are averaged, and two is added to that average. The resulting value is 9.96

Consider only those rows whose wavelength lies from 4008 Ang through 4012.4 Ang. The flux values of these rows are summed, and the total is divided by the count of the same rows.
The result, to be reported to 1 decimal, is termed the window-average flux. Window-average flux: 15.5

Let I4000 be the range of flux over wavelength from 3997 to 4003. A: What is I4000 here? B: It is 0.13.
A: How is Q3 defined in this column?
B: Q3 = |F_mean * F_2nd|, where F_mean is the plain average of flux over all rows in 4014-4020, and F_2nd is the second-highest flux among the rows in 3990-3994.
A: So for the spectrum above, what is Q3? 245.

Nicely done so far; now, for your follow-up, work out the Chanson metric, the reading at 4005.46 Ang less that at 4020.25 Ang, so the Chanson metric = -1.6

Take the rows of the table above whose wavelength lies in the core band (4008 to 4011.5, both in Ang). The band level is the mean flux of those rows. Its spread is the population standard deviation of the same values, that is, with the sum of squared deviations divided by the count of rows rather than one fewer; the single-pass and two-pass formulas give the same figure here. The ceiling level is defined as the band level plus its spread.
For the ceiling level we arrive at 15.6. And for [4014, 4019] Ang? 15.9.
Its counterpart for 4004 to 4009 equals 14.8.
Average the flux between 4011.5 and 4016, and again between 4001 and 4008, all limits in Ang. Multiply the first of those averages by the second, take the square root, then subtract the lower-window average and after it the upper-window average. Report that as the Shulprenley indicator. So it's -15.3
